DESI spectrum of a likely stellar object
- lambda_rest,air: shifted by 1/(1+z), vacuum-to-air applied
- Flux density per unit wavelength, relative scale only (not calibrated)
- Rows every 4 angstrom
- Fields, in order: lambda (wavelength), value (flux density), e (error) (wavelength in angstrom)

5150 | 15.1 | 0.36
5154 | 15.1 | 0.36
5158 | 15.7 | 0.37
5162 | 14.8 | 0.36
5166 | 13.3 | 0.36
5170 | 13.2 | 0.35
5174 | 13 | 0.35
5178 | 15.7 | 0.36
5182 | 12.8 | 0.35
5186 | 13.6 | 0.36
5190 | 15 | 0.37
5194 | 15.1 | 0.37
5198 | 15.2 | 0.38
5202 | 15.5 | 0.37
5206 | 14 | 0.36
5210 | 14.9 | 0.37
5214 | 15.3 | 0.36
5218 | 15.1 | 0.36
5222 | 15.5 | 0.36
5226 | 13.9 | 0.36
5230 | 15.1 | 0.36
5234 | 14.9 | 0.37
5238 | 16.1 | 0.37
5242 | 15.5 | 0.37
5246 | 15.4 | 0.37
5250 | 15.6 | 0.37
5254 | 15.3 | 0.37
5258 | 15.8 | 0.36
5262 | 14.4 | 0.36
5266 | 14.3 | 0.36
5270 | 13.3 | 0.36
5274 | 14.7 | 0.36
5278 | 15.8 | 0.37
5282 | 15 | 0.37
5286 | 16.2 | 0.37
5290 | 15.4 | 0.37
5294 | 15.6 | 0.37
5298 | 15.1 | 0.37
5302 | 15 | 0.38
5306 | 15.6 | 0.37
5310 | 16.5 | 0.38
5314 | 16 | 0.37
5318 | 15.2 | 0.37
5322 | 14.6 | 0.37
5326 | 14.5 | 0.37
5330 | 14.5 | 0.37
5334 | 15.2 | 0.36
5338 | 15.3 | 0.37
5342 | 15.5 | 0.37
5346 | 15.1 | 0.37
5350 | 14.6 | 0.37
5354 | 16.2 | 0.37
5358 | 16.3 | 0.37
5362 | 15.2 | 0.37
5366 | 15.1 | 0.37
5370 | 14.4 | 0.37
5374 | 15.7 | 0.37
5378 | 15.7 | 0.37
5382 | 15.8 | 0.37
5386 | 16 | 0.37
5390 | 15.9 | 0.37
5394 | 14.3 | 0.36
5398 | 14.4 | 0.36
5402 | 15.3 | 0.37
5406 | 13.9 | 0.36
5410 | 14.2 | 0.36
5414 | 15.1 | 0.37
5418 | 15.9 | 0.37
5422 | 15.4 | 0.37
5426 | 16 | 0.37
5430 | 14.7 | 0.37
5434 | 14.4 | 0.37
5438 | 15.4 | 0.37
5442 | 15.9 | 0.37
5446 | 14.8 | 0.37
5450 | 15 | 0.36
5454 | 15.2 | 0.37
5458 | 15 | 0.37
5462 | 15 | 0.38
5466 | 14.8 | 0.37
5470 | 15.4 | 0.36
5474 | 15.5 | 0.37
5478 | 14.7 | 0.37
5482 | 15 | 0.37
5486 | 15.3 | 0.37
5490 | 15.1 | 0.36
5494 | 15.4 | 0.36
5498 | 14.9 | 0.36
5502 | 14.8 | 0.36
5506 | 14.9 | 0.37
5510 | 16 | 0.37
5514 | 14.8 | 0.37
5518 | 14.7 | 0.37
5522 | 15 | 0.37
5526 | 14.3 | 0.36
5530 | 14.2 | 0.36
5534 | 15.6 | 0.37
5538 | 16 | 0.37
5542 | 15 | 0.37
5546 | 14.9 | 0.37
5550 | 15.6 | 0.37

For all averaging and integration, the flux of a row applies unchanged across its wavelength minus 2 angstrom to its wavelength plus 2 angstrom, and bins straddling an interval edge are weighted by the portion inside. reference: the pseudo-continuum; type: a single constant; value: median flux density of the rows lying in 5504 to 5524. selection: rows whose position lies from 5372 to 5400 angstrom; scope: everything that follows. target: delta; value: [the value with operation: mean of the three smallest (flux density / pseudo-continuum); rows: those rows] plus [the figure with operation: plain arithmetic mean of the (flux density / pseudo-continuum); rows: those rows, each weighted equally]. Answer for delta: 2.03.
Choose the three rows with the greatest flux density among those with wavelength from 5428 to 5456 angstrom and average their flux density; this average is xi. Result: 15.5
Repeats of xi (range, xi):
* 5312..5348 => 15.6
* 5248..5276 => 15.6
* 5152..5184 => 15.5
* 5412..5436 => 15.8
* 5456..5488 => 15.4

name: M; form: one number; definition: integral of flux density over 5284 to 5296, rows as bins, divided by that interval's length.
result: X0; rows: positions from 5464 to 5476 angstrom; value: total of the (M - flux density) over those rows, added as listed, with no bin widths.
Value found 1.50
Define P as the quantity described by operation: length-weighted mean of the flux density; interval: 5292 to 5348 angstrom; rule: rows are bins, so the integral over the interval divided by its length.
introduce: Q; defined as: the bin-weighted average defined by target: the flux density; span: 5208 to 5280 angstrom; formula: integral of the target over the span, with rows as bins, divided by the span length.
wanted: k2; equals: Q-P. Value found -0.21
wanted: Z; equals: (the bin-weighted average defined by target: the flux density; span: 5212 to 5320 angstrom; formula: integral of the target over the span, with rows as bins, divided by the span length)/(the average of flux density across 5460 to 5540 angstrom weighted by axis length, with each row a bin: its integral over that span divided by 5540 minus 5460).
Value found 1.01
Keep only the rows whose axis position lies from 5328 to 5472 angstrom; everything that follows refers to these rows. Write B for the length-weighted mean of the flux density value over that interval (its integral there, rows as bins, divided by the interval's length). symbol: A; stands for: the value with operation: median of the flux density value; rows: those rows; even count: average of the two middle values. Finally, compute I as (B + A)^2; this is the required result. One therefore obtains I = 923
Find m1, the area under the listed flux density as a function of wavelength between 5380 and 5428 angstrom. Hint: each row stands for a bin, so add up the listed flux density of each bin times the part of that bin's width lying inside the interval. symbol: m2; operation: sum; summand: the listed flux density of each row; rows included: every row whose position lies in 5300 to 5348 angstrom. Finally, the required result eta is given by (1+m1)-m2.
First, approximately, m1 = 728.8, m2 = 183.0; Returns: 546.8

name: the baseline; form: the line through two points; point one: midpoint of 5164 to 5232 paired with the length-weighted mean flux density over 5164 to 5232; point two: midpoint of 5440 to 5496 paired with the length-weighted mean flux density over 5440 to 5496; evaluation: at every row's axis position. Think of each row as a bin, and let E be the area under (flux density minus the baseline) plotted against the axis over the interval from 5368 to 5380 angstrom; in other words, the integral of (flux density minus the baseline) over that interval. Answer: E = 4.2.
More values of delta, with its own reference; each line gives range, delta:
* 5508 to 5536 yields 1.97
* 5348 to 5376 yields 2.02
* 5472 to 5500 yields 2.01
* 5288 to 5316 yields 2.06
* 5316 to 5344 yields 1.98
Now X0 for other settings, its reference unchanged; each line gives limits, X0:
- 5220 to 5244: 3.40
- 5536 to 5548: 1.30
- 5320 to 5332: 3.60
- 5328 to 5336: 1.77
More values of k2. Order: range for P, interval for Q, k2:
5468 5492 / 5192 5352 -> -0.03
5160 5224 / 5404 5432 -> 0.53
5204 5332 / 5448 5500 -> -0.03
